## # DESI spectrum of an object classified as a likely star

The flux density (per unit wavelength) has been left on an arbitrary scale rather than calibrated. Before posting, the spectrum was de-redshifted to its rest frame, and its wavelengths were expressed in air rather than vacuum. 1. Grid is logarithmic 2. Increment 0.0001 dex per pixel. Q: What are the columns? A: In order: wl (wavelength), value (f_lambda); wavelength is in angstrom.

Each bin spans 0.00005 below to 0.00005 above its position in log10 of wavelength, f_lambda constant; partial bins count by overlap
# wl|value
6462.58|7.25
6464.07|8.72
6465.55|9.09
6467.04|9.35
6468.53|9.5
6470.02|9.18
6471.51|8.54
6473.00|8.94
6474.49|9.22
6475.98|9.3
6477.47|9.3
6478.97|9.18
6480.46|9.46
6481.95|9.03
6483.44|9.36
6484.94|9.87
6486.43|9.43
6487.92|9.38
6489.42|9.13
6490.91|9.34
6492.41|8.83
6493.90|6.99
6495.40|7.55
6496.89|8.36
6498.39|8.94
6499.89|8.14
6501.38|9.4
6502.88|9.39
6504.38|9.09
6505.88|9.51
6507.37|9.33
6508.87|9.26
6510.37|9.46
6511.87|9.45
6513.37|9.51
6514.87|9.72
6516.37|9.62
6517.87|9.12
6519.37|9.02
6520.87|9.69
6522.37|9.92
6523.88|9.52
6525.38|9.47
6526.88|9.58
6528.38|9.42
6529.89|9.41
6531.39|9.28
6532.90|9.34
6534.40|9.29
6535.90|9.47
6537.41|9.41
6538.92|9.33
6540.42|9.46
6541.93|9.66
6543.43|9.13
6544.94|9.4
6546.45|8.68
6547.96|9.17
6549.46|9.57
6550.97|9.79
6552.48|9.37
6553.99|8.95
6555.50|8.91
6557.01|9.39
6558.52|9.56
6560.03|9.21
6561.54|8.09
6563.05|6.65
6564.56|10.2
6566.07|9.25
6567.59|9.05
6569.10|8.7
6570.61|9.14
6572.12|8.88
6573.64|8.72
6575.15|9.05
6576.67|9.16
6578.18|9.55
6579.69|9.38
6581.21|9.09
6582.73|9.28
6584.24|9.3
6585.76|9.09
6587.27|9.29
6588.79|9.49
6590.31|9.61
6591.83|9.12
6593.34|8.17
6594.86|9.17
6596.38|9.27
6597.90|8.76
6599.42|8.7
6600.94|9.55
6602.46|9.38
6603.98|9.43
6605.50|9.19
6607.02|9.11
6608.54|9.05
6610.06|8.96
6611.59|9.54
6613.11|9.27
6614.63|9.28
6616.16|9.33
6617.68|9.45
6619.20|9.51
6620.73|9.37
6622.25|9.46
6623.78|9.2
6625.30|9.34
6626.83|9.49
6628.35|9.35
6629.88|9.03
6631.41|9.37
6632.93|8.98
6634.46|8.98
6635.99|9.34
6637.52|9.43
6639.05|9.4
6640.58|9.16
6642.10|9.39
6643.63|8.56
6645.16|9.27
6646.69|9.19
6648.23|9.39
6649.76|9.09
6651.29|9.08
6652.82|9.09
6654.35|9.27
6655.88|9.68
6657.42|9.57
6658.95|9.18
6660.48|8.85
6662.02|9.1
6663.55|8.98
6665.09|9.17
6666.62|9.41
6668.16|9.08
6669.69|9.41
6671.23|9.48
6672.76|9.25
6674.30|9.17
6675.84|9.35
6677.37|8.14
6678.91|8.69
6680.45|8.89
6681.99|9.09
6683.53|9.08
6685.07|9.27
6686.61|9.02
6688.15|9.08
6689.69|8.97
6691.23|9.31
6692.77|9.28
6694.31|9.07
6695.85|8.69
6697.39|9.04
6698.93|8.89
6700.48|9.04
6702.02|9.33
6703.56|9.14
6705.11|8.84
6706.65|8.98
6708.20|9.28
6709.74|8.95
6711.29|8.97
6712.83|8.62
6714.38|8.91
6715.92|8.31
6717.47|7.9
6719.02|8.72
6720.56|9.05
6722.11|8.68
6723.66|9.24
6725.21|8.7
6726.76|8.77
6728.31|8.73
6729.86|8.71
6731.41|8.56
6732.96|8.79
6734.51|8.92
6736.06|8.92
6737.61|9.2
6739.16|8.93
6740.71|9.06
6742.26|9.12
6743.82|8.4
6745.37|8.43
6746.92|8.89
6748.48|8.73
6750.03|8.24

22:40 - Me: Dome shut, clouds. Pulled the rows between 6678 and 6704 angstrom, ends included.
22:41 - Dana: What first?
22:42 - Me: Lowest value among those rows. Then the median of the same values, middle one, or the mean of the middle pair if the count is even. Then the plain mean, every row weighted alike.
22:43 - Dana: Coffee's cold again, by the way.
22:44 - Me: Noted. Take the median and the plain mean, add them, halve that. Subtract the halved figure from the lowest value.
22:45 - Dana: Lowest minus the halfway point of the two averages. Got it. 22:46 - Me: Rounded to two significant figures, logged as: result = -0.37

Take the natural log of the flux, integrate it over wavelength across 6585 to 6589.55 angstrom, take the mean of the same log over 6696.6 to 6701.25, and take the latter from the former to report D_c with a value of 7.95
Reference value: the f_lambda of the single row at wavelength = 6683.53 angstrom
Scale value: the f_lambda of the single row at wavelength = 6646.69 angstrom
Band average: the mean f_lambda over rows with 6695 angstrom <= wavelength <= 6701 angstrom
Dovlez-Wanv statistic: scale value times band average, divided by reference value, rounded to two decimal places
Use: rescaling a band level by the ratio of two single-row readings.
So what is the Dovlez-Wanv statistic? 9.02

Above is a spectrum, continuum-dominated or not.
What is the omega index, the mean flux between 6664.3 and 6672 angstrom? 9.31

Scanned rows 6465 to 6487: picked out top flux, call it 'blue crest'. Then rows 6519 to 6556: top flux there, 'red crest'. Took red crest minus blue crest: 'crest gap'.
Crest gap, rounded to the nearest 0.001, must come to 0.050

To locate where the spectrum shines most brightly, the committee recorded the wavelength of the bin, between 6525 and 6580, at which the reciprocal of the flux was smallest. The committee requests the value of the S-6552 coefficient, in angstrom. 6564.56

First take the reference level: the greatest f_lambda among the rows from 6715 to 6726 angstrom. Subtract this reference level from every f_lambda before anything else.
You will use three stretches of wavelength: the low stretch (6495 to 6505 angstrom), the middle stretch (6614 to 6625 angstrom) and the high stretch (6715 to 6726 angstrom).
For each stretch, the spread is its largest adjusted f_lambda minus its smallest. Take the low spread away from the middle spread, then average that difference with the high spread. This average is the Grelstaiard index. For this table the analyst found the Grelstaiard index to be -0.10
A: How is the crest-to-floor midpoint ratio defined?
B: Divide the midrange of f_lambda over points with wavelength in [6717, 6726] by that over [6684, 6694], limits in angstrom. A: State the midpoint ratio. 0.94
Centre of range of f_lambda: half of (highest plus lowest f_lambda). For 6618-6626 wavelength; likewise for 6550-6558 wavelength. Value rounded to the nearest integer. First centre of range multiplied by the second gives 87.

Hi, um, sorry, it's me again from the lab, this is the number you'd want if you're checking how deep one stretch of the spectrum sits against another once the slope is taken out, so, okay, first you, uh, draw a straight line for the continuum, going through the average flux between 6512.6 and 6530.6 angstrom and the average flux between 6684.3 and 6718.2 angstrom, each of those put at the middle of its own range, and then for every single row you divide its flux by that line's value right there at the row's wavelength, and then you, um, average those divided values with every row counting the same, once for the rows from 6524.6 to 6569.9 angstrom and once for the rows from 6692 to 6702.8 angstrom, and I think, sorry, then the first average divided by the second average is 0.97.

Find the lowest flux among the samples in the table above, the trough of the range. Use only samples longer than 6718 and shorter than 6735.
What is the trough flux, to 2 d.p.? 8.56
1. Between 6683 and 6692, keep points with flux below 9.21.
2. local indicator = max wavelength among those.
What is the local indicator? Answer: 6689.69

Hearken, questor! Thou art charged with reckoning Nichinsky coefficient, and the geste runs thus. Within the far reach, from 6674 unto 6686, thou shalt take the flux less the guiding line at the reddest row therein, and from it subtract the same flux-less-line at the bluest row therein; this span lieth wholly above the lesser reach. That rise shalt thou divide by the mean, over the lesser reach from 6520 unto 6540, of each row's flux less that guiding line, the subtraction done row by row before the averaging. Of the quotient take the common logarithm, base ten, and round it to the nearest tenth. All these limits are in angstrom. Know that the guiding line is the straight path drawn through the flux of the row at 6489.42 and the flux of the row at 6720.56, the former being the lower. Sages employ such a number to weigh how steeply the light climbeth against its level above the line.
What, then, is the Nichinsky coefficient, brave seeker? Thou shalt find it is -0.5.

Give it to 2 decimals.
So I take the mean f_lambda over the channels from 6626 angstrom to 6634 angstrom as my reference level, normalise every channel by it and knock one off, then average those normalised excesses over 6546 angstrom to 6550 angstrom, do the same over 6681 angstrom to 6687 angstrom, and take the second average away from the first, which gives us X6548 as 0.00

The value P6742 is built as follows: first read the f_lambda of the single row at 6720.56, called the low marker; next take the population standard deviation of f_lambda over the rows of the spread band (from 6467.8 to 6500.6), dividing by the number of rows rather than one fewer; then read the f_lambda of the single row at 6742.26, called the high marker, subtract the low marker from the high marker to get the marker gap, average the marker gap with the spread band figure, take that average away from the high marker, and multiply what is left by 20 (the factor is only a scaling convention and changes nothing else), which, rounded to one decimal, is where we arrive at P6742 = 175.1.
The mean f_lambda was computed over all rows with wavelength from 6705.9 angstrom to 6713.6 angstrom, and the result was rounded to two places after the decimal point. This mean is 8.96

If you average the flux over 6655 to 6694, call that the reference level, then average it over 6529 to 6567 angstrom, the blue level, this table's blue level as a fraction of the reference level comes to 1.006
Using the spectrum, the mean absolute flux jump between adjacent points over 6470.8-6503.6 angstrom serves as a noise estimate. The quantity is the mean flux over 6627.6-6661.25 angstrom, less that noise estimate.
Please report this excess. 8.75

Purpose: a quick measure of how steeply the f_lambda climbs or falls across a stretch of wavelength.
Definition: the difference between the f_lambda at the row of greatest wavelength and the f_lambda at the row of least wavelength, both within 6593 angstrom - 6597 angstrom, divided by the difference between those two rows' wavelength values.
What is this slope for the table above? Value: 0.36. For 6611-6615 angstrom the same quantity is -0.09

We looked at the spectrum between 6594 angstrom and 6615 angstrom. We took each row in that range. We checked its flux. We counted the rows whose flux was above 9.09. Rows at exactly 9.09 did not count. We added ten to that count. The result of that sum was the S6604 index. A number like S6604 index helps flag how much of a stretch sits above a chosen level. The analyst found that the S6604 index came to 20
